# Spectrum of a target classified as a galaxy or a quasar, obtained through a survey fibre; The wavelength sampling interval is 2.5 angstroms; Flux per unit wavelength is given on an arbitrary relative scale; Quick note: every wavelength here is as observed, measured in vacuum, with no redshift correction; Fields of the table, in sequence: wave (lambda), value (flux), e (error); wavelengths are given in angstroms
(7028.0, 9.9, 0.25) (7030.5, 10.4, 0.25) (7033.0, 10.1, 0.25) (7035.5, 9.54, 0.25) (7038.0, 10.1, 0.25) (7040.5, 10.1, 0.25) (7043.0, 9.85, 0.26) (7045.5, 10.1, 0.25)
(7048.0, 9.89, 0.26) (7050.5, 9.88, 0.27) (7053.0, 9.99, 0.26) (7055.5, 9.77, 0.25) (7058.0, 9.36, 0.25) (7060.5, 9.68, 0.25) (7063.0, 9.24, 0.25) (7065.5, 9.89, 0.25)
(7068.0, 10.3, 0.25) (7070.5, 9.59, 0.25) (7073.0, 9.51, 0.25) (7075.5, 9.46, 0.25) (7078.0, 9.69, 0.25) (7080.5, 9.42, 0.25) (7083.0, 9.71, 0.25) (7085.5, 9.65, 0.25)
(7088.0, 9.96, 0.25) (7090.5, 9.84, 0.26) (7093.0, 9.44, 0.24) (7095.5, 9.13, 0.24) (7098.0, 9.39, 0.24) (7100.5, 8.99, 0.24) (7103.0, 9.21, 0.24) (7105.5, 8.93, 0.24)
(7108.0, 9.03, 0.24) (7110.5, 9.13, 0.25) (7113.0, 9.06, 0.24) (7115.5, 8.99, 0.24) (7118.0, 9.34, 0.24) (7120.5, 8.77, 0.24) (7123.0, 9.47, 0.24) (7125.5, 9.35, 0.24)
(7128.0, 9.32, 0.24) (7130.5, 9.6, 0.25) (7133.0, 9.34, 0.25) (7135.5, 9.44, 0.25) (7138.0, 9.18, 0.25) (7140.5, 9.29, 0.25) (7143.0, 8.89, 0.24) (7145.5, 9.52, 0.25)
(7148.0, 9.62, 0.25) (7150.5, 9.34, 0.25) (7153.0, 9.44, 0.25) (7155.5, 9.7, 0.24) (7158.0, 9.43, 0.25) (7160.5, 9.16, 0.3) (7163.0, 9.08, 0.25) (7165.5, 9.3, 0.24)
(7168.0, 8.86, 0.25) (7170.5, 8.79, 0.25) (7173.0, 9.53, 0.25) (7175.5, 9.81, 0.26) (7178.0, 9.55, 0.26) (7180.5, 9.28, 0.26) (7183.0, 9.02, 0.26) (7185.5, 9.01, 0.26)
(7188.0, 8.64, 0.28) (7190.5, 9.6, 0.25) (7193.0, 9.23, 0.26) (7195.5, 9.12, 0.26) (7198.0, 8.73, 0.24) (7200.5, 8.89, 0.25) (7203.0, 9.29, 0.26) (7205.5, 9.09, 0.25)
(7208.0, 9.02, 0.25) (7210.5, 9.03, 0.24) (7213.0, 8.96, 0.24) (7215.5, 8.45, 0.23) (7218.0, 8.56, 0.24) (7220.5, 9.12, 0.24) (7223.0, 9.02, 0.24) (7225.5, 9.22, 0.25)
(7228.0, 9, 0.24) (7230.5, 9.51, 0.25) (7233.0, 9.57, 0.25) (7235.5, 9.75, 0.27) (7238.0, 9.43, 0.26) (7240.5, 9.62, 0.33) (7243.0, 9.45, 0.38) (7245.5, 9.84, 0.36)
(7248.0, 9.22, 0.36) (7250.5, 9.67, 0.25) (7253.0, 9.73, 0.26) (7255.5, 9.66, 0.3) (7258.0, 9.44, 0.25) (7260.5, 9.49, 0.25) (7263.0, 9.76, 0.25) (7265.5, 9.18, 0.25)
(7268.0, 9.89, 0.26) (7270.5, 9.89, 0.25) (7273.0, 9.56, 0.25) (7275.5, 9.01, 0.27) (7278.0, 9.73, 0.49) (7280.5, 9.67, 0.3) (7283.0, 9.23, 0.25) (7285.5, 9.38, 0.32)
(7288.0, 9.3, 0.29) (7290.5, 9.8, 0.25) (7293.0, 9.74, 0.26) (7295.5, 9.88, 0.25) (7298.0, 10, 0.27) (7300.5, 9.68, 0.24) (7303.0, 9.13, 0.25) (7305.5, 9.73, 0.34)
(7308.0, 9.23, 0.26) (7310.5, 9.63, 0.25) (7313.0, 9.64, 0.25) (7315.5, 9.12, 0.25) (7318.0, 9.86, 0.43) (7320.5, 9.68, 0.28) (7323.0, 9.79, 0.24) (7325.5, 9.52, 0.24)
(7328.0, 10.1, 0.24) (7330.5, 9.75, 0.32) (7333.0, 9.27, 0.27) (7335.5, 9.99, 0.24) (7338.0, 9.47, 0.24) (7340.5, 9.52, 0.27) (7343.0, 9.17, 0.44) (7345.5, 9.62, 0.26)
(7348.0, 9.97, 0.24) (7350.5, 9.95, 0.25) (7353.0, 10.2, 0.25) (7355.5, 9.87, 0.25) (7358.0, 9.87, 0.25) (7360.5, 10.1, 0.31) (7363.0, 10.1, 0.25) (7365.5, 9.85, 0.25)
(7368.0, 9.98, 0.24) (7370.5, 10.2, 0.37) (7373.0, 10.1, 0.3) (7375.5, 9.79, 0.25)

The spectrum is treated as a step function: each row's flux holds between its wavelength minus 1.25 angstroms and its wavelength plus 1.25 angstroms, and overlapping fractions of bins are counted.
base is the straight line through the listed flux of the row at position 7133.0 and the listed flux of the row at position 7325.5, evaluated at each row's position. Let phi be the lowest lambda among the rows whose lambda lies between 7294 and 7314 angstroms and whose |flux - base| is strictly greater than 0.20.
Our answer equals 7295.5 angstroms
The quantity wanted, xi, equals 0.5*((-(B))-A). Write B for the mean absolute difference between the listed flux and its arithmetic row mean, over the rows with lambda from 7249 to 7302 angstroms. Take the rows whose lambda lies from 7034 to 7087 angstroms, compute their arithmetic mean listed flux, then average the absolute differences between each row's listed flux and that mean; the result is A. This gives -0.22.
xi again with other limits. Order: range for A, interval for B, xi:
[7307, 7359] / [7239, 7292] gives -0.23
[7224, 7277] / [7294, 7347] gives -0.22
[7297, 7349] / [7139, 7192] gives -0.25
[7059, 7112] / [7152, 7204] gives -0.28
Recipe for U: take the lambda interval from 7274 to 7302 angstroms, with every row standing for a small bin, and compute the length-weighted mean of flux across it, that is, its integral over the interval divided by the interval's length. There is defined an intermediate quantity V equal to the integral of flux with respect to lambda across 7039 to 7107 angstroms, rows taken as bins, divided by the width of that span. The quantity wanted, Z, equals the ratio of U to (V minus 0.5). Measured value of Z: 1.05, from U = 9.58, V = 9.6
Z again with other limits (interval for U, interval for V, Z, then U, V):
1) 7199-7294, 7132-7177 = 1.06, 9.37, 9.3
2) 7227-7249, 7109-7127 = 1.10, 9.50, 9.2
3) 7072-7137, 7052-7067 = 1.02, 9.35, 9.7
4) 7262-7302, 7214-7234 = 1.12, 9.60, 9.0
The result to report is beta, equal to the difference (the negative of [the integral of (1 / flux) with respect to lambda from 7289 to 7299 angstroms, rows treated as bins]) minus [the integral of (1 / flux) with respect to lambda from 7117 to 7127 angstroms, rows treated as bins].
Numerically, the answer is -2.10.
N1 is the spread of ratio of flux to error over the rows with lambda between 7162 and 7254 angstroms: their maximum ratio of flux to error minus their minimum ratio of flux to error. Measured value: 14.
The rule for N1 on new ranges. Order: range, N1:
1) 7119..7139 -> 3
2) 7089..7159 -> 4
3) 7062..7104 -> 4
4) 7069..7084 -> 1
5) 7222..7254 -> 14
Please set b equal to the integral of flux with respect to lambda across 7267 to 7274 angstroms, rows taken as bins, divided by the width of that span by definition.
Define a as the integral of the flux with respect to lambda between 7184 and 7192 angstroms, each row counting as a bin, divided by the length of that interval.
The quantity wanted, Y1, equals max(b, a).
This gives 9.8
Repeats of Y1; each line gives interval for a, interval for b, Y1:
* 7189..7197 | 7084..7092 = 9.8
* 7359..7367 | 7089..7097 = 10.0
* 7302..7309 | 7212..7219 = 9.4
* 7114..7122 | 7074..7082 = 9.5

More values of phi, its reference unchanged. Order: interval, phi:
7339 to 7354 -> 7343.0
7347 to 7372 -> 7348.0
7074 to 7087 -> 7078.0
